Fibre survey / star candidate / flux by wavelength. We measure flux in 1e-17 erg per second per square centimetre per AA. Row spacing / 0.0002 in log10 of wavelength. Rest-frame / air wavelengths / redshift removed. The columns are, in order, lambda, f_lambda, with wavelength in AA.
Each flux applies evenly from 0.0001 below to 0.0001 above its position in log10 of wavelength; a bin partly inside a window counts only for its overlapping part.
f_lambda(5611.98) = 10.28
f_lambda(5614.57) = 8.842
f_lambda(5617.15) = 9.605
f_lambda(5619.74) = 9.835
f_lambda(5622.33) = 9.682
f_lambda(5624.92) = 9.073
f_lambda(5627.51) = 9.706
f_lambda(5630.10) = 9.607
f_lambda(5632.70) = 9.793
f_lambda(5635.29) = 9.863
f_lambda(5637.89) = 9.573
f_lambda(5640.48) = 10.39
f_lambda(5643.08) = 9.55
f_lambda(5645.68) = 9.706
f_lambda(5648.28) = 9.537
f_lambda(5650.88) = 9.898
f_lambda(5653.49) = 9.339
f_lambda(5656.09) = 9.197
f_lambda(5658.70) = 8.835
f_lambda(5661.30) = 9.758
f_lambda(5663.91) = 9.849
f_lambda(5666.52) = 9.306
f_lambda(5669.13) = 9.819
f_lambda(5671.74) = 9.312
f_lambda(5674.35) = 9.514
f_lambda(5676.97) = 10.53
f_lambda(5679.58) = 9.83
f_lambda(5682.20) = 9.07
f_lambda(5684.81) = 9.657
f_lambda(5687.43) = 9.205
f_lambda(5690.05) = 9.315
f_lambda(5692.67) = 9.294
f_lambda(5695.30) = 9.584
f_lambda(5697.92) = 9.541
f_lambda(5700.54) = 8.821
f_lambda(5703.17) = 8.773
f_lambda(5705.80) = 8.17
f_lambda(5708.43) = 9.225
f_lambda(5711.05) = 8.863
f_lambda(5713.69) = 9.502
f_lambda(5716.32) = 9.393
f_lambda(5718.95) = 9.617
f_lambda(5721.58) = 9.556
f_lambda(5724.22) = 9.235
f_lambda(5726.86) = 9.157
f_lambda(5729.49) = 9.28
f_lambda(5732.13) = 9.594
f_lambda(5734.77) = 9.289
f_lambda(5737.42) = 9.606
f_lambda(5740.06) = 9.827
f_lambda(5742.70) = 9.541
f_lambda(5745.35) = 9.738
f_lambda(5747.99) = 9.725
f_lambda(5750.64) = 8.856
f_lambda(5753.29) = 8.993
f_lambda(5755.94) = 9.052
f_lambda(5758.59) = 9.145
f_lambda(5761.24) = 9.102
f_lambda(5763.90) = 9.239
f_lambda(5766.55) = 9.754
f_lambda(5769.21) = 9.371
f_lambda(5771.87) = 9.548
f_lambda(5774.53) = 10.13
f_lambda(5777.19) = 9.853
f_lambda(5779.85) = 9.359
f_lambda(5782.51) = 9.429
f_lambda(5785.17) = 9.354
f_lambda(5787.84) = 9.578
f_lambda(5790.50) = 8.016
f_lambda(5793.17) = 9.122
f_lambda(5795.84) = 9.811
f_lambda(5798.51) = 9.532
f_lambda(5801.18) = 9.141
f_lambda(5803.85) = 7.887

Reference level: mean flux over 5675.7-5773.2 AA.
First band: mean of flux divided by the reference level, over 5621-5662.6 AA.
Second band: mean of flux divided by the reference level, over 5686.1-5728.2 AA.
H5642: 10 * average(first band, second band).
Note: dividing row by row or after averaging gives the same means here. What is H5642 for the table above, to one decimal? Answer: 10.1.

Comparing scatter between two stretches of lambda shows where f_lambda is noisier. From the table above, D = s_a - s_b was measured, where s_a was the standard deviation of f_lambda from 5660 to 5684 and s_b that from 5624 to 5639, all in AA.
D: 0.15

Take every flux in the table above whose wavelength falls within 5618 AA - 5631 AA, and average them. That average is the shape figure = 9.58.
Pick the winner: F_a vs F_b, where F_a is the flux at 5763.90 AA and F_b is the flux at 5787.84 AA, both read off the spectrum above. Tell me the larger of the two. 9.6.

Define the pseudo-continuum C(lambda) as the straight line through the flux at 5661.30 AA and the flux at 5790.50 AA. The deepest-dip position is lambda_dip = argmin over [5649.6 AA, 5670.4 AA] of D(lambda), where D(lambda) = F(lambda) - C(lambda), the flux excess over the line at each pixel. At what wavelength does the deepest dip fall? 5658.70 AA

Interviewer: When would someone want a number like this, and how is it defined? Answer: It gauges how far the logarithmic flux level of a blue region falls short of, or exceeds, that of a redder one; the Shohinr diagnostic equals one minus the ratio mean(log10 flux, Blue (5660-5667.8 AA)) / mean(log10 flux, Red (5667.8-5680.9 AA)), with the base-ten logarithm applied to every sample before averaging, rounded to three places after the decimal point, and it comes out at 0.007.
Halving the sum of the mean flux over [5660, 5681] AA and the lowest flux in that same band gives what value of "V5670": 9.52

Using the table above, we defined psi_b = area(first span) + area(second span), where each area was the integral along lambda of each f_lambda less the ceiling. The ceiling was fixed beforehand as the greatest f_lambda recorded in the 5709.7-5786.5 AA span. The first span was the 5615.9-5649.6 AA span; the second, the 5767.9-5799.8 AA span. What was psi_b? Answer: -37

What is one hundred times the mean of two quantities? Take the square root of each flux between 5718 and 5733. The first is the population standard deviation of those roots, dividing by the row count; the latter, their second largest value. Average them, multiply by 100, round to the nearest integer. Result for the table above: 156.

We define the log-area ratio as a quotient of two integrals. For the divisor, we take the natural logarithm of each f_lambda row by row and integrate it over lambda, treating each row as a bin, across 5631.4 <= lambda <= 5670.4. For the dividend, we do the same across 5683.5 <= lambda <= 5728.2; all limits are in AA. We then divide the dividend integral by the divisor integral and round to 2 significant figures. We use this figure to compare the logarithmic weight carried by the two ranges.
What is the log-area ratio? 1.1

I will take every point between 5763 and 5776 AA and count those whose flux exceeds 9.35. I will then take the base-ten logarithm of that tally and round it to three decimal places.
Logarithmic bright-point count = 0.602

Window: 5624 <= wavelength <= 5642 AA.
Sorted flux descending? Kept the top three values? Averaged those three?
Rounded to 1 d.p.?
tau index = 10.0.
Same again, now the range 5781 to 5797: 9.6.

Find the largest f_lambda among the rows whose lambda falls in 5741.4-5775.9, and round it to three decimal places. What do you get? 10.130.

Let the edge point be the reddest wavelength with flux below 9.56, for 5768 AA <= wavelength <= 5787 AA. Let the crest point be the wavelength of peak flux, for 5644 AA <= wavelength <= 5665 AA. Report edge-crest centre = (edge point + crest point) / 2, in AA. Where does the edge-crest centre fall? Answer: 5718.0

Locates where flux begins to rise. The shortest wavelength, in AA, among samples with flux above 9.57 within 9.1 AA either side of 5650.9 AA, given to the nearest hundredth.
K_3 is 5645.68 AA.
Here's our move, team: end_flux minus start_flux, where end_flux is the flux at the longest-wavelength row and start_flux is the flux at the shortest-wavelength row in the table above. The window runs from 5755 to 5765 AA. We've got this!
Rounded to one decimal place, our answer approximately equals 0.2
